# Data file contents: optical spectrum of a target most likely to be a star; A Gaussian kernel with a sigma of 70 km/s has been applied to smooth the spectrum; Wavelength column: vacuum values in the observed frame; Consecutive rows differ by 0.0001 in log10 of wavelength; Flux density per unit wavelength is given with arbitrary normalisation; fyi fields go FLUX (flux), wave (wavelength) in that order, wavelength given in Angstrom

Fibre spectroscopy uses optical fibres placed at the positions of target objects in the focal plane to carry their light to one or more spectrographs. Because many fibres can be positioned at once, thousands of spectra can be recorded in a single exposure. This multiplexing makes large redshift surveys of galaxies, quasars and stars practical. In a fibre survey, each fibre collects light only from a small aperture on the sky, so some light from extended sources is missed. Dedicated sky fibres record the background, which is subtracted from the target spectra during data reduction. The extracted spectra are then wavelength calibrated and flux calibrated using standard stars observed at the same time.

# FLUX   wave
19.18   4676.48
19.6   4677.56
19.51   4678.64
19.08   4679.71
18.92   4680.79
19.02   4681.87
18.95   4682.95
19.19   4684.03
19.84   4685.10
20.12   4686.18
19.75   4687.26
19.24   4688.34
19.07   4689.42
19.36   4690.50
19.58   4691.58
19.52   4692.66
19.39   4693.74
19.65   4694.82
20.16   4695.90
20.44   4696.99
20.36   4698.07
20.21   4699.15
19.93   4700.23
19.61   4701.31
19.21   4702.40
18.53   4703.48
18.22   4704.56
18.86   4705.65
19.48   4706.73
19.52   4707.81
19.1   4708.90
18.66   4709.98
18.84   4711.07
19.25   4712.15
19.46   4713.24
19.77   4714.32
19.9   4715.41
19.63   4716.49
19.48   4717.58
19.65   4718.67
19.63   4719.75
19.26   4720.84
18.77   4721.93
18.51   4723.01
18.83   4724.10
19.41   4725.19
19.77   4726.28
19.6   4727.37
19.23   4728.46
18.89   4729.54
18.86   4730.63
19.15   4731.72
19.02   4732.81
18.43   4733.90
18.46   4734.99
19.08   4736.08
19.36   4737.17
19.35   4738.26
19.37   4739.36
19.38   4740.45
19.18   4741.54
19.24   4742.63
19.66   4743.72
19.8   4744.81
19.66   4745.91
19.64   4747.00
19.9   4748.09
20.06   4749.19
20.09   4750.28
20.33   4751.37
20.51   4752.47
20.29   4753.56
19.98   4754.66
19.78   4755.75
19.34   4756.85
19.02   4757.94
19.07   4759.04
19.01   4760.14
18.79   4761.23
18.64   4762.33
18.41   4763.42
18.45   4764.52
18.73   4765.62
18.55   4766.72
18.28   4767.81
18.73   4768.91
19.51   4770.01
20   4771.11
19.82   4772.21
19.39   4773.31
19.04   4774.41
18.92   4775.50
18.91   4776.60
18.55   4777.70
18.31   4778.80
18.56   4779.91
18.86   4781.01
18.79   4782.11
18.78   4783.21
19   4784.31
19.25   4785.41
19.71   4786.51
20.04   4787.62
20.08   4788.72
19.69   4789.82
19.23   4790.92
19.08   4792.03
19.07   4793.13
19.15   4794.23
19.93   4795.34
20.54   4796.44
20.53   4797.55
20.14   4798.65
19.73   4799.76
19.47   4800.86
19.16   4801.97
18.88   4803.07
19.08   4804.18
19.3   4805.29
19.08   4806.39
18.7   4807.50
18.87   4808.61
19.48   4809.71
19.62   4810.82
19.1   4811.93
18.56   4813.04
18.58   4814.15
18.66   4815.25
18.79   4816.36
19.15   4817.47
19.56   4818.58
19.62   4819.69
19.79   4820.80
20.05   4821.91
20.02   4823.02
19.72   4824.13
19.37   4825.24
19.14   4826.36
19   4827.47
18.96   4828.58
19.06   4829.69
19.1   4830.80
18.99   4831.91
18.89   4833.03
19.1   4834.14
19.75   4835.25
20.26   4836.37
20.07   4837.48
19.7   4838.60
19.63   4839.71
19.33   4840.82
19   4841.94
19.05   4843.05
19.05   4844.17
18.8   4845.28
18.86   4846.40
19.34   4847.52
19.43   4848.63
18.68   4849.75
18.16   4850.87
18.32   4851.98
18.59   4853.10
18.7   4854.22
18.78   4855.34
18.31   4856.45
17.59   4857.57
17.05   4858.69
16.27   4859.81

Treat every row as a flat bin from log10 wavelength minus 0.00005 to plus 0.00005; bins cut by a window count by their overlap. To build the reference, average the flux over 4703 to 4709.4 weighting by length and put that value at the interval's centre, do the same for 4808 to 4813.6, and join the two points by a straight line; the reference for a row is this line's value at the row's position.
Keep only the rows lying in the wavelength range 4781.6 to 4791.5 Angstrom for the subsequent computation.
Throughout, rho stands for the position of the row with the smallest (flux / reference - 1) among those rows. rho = 4783.21 Angstrom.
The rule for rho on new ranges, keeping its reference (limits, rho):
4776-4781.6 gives 4778.80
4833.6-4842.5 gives 4841.94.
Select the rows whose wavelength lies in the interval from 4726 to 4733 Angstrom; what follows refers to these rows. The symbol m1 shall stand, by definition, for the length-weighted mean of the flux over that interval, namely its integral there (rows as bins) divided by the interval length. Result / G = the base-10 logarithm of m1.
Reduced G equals 1.28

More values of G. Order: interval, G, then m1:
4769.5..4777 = 1.29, 19.39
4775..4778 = 1.27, 18.81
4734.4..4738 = 1.28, 19.00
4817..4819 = 1.29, 19.34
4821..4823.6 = 1.30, 20.01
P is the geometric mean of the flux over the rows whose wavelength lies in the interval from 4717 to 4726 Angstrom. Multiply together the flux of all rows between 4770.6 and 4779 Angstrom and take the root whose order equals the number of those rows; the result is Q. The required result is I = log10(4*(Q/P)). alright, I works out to 0.600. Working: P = 19.2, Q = 19.1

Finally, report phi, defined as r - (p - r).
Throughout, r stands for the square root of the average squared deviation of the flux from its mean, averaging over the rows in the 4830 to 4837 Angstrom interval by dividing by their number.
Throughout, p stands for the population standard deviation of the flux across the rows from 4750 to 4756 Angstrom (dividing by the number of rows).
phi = 0.7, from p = 0.24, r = 0.49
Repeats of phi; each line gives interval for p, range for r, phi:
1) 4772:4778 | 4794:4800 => 0.6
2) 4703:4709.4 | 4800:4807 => -0.1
